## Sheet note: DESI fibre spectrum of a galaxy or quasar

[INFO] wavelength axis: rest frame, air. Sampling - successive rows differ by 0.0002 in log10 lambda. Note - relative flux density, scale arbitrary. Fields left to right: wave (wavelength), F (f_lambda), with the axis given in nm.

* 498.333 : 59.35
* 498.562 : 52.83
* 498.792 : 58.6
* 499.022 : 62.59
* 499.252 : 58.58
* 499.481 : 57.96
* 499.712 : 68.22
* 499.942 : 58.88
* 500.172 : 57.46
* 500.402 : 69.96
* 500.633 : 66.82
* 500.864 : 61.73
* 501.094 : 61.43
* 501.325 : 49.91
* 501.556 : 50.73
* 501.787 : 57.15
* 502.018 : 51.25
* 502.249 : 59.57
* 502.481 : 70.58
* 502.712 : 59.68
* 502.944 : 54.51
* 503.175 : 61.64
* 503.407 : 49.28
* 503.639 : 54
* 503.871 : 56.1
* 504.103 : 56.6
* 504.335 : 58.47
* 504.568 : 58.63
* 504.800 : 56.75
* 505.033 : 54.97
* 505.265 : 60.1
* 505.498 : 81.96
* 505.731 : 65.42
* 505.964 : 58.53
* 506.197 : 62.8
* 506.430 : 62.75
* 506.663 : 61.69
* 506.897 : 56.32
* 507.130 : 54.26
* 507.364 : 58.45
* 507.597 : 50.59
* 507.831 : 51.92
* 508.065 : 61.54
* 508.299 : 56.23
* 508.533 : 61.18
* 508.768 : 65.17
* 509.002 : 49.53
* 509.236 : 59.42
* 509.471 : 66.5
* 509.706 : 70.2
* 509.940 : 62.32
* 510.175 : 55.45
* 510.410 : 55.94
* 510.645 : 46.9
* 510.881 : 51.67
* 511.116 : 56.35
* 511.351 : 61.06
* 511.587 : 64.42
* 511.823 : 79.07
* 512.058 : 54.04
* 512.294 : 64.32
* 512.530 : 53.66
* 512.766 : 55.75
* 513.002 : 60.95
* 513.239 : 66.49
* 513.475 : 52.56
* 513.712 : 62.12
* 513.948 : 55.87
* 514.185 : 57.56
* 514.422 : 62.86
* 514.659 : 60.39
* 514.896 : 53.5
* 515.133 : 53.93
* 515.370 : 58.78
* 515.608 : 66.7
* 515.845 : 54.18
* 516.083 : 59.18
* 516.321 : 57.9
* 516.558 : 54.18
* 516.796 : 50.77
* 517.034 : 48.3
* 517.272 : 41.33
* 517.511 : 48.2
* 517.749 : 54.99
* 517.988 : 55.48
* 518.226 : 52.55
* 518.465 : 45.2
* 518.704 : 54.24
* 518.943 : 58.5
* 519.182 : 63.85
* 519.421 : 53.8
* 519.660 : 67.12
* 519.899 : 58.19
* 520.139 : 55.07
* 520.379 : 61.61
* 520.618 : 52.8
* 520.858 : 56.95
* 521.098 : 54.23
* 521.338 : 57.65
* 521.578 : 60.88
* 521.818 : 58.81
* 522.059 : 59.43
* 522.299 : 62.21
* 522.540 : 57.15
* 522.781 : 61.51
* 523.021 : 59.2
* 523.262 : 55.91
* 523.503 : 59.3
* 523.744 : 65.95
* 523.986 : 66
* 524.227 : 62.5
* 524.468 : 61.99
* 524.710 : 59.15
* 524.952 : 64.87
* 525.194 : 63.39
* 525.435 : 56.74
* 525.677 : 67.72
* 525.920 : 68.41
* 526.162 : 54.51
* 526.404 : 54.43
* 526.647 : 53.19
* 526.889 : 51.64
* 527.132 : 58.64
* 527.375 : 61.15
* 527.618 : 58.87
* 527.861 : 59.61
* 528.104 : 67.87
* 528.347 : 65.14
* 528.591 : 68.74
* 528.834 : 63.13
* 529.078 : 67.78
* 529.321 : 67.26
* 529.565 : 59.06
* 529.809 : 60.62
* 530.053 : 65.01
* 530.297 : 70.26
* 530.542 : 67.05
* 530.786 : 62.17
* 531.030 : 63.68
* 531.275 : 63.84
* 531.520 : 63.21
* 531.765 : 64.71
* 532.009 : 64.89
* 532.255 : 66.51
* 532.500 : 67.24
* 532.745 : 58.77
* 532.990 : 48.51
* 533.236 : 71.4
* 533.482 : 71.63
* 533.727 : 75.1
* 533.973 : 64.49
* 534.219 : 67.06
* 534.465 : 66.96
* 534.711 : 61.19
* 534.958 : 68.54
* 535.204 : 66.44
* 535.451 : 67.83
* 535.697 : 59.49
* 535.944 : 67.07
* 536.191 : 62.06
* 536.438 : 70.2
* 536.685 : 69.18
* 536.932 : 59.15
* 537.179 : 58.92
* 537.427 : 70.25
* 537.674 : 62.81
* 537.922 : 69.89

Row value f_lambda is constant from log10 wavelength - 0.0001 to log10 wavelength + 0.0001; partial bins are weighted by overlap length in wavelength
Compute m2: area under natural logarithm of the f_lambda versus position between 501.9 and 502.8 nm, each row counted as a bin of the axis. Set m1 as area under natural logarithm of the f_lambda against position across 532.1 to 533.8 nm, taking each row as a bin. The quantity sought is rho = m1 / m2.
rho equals 1.92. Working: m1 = 7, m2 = 3.7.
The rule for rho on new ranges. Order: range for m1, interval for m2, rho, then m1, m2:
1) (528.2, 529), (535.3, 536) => 1.15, 3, 2.9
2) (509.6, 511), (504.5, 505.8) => 1.05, 6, 5.4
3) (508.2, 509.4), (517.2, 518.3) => 1.13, 5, 4.3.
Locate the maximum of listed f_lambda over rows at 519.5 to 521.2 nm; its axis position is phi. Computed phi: 519.660 nm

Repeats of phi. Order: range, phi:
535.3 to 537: 536.438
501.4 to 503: 502.481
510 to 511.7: 511.587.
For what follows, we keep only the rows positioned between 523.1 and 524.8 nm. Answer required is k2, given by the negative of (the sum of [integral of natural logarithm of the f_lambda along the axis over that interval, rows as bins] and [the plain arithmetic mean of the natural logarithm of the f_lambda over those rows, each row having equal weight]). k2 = -11.12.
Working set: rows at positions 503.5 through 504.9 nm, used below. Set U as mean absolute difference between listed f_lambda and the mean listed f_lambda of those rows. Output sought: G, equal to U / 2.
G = 0.6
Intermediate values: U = 1.2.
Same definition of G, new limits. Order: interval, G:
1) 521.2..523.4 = 0.8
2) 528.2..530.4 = 1.5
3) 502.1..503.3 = 2.0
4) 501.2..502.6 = 3.0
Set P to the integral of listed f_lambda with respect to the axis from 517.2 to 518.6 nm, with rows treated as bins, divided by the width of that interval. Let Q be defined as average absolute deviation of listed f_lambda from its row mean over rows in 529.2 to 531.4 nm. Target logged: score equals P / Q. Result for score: 18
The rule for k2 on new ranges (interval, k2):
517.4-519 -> -10.29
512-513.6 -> -10.56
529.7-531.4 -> -11.25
